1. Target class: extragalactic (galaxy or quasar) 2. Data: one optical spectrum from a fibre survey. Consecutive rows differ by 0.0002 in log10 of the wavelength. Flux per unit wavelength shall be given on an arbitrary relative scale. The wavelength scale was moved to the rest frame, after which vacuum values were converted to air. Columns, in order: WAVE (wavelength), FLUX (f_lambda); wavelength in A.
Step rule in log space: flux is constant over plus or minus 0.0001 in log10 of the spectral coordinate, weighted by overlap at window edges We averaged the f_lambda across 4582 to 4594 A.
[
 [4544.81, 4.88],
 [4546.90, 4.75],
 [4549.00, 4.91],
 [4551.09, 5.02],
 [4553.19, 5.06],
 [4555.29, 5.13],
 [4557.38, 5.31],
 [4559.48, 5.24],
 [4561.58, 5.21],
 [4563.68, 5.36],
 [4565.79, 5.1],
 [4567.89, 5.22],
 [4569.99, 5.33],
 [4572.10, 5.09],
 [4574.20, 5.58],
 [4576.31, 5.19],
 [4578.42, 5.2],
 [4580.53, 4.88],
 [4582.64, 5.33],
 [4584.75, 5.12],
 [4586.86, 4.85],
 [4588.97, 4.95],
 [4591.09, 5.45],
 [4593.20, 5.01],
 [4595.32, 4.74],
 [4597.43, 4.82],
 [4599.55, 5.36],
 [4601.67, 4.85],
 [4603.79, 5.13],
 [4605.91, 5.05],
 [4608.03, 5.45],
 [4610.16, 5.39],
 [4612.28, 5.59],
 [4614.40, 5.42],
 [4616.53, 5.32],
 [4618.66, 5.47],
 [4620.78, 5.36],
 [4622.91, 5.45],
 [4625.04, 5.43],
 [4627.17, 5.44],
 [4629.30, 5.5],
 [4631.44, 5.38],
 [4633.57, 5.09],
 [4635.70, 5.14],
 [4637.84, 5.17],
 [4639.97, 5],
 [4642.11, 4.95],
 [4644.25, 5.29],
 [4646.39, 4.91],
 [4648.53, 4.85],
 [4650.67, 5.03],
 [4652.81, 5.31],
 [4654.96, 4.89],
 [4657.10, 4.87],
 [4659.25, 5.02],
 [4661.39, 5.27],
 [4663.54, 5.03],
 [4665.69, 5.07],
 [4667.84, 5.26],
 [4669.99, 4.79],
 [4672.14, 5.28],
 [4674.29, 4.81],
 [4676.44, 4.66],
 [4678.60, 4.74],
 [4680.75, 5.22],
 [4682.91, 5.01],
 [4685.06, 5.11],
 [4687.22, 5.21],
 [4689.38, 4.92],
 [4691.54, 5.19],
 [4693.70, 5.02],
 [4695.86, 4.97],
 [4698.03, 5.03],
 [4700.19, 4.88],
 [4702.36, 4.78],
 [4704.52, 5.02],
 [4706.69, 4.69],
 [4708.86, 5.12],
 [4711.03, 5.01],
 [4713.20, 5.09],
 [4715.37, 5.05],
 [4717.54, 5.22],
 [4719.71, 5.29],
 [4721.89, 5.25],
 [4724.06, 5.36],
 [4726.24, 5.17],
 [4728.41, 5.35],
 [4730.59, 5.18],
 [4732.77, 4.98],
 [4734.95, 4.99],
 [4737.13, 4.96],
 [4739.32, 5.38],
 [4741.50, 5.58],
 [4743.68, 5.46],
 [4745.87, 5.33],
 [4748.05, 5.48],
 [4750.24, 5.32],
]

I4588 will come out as 5.12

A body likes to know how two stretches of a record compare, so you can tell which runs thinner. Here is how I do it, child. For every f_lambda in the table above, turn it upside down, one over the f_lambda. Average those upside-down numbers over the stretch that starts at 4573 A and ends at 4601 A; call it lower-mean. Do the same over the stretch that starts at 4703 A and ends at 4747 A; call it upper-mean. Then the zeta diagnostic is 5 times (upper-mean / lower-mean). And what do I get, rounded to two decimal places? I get 4.94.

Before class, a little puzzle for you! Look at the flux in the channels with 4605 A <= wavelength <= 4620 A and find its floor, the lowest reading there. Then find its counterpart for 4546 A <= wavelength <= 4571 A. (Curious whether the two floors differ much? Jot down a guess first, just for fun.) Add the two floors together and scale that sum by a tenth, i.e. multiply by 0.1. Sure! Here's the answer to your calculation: 0.98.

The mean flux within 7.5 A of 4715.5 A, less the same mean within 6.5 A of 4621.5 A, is -0.26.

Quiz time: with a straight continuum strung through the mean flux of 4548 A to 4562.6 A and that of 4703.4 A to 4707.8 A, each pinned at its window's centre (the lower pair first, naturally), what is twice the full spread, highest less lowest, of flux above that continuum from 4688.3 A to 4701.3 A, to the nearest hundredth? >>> 0.59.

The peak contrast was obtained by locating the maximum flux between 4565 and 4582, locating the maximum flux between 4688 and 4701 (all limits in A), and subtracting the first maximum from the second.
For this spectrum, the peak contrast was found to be -0.4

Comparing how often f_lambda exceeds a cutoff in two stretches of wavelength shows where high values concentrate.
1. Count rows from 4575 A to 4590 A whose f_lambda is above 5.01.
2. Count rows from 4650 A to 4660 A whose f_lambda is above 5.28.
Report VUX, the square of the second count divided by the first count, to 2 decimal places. 0.25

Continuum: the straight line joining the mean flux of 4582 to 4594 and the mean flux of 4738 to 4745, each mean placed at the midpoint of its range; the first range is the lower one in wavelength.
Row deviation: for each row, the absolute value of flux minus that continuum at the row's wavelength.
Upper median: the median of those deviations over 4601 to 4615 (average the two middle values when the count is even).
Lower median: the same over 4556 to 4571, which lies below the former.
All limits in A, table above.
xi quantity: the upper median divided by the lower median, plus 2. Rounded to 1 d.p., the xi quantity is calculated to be 3.3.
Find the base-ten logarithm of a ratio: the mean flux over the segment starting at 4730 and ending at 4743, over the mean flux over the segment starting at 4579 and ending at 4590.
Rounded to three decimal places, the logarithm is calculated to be 0.013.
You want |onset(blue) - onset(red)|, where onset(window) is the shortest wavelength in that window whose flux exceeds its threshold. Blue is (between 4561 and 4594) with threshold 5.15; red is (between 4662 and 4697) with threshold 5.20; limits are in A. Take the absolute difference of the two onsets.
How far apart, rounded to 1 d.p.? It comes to 106.3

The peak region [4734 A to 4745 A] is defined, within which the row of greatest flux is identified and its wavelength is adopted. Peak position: 4741.50 A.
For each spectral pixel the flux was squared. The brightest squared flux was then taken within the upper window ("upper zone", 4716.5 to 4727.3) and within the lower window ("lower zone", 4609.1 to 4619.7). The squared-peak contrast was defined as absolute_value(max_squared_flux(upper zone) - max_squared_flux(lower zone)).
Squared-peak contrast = 2.5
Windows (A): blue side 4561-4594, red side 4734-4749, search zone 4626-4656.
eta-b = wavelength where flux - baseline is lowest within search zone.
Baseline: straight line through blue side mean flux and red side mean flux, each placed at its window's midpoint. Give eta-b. 4648.53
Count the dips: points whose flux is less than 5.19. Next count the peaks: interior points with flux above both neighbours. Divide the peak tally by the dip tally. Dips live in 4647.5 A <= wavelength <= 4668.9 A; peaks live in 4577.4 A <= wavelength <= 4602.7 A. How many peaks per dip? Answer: 0.4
